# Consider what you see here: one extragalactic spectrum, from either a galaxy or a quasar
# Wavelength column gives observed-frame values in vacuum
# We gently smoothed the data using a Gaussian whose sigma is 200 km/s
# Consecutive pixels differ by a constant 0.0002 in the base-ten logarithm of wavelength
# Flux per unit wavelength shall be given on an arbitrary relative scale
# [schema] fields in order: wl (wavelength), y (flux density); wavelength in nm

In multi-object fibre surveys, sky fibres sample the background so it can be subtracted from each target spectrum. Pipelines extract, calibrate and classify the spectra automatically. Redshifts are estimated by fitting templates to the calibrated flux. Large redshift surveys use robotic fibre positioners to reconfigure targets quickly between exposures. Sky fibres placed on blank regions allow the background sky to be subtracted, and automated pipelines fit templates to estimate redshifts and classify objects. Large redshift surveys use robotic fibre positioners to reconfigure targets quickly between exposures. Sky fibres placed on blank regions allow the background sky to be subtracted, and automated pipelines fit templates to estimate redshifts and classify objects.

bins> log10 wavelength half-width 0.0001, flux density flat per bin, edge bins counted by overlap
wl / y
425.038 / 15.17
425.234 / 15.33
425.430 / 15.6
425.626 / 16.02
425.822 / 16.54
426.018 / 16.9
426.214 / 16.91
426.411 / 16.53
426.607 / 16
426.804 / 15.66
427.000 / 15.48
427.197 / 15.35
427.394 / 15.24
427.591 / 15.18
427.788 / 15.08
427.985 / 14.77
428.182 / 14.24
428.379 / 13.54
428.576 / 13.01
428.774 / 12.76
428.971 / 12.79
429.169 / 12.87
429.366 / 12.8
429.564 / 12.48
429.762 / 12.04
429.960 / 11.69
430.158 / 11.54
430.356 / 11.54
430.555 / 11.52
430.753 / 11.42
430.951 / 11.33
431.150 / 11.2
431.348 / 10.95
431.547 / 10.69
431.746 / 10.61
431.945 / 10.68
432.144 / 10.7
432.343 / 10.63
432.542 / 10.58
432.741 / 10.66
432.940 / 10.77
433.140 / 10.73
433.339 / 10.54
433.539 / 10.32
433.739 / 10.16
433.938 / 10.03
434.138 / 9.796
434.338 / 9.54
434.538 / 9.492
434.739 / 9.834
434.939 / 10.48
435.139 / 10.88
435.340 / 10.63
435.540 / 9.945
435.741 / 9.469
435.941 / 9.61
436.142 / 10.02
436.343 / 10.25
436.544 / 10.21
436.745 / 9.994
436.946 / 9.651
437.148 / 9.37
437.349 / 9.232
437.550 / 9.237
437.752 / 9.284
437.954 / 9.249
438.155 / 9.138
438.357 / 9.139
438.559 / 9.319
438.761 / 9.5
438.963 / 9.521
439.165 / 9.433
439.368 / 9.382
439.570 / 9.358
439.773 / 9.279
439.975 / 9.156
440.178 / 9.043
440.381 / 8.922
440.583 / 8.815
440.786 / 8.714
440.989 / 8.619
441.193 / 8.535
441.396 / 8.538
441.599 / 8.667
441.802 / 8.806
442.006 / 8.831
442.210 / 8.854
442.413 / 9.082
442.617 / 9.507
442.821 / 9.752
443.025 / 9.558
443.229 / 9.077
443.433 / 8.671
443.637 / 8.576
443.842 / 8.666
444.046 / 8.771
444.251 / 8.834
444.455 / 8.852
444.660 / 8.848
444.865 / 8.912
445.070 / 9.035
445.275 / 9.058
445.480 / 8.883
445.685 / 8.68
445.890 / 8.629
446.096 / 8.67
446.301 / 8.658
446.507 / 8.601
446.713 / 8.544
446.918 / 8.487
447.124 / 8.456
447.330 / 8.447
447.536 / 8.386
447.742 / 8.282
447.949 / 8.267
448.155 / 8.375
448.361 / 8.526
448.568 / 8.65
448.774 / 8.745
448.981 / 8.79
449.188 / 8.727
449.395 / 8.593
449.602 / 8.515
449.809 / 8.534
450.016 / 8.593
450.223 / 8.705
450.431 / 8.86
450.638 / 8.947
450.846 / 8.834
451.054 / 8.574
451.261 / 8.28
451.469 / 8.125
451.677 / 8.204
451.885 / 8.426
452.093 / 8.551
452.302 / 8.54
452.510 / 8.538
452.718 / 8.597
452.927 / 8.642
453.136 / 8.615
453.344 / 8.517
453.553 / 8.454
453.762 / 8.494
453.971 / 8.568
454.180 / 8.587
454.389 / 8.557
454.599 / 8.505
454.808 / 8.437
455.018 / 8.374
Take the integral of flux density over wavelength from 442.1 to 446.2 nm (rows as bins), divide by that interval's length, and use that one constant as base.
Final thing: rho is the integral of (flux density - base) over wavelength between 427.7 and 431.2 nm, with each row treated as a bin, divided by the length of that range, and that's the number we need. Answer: 4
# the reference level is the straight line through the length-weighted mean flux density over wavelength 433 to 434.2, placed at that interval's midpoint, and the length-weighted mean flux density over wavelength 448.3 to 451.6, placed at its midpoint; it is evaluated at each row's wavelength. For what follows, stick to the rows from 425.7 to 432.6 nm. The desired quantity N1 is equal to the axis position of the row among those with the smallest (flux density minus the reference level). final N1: 431.746 nm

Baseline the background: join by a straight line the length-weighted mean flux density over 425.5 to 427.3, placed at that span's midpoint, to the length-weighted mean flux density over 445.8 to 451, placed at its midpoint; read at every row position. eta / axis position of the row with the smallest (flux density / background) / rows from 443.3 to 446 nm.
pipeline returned 443.637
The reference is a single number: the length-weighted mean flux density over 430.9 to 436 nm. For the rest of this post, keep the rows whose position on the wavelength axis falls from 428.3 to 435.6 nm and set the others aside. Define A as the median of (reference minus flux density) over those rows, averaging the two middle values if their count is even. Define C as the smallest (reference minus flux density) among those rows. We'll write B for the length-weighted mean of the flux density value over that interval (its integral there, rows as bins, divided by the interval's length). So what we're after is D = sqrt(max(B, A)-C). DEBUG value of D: 3.78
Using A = -0.3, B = 11.1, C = -3.1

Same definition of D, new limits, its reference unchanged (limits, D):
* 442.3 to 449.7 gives 2.85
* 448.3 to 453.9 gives 2.67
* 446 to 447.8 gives 2.61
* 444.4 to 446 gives 2.74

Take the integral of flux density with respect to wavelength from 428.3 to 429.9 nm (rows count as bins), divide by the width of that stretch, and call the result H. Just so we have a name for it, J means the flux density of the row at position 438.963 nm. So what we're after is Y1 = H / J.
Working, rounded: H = 12.8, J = 9.521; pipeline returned 1.34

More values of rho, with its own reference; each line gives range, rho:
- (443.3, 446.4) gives 0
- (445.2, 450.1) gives 0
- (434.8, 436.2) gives 1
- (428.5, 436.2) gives 2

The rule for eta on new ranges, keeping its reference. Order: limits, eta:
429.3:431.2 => 431.150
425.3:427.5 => 425.430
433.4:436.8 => 434.338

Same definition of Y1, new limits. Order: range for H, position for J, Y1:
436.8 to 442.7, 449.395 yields 1.06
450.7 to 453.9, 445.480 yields 0.96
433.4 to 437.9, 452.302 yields 1.16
